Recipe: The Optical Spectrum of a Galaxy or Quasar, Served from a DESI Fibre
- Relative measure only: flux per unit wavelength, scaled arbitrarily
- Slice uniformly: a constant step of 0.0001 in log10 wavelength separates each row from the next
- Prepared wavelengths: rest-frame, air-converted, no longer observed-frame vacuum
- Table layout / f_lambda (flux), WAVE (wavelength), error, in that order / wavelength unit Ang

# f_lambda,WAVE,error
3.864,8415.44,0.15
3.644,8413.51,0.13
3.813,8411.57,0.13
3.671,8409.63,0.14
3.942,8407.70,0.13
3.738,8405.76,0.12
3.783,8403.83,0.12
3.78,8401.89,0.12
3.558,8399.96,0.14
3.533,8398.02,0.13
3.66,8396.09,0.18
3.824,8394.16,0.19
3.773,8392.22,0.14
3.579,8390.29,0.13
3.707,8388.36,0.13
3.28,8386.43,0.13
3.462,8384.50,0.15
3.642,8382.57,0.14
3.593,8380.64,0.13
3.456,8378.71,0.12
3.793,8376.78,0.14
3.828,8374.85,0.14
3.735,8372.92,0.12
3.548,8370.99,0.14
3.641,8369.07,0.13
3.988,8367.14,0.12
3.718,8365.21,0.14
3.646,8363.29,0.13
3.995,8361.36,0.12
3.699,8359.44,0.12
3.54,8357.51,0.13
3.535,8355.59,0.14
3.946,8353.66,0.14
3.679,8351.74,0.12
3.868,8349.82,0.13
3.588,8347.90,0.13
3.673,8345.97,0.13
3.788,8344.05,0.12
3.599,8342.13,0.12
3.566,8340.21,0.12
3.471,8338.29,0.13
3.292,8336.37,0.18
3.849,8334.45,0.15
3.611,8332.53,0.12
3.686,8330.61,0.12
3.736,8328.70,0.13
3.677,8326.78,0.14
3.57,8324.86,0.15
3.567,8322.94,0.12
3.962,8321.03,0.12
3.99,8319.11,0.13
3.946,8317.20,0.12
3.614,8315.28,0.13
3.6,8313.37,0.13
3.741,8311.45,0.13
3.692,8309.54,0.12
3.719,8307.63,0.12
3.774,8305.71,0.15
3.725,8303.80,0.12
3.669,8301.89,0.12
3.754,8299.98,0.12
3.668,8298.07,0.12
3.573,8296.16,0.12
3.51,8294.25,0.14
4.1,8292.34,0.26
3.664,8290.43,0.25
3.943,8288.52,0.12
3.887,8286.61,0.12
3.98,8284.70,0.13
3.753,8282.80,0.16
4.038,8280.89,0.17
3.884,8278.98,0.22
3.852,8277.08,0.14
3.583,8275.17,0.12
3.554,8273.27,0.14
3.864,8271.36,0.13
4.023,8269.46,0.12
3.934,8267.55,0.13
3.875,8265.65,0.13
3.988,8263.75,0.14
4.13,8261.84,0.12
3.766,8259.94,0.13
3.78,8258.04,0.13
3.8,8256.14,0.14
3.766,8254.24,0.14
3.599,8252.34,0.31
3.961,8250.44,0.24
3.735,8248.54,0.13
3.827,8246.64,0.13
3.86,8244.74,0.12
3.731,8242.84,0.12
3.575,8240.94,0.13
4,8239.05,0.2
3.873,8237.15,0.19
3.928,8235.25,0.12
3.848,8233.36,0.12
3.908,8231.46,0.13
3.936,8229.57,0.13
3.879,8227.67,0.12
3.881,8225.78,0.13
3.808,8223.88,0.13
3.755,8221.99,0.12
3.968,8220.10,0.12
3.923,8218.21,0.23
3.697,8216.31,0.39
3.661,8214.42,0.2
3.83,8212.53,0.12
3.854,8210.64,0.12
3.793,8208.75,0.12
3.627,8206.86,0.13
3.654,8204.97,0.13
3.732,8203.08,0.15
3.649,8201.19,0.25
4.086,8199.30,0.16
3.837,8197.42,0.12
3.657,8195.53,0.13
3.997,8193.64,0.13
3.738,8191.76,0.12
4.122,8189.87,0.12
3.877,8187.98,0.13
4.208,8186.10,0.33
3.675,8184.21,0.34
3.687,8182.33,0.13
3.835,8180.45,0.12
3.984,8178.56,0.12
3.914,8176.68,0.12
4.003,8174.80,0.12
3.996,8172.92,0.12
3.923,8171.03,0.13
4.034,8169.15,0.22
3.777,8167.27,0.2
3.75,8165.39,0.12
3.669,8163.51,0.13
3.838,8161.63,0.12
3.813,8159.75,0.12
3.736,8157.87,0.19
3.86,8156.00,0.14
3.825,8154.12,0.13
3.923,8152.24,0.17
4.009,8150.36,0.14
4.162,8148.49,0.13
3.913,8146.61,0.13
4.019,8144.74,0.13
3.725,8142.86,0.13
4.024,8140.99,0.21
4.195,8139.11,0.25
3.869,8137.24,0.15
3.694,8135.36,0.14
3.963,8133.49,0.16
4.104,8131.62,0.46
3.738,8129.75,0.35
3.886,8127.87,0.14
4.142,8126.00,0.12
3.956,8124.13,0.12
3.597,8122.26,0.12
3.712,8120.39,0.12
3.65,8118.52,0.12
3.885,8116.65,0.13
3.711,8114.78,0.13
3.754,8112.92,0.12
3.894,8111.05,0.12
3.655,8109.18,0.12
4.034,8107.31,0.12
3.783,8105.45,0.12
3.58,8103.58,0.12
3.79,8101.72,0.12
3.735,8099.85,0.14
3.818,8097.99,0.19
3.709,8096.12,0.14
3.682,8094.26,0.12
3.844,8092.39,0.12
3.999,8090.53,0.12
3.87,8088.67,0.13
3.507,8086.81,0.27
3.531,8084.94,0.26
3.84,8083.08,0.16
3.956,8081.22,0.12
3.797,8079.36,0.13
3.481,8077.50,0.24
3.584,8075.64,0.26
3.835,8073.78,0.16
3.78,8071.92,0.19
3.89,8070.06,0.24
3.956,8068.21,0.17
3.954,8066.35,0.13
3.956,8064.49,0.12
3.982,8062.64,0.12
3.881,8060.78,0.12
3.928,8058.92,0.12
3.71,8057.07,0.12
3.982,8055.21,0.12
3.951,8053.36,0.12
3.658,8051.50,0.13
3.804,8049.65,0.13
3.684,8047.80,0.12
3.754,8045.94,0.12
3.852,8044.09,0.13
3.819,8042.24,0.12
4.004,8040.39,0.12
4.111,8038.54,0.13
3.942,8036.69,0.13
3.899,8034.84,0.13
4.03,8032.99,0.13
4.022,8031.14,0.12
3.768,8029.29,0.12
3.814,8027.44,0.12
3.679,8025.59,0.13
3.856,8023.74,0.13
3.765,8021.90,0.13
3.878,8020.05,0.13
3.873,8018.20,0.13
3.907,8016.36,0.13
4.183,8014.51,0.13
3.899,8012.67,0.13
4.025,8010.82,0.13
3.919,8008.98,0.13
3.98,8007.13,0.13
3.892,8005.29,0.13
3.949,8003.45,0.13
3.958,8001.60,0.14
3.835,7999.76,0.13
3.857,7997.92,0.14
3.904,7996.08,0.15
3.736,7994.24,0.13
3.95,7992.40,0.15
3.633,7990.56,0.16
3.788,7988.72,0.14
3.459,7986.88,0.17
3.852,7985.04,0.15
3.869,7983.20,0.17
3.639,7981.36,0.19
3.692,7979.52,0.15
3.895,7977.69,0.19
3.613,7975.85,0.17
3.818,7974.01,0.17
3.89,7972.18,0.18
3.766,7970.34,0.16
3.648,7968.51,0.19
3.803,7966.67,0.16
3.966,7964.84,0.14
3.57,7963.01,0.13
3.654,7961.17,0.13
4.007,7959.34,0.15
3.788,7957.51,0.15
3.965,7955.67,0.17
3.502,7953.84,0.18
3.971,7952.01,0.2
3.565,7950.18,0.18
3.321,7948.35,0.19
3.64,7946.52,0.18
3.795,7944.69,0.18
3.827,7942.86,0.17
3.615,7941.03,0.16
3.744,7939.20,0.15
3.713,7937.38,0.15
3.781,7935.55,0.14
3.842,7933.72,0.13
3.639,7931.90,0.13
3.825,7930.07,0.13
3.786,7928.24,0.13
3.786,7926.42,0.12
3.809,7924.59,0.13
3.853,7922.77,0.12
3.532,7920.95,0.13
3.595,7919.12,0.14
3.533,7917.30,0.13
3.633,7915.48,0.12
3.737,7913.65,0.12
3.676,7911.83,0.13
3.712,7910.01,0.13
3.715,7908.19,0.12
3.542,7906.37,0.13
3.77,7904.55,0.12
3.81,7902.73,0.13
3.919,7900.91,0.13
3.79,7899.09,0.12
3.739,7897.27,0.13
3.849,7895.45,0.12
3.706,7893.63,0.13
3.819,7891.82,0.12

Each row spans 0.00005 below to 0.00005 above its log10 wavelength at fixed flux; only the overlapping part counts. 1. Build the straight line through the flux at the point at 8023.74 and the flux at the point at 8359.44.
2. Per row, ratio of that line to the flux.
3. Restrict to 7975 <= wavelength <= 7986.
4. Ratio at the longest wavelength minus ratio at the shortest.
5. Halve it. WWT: -0.03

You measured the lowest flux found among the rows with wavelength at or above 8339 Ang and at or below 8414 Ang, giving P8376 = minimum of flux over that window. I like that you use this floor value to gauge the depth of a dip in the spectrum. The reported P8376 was 3.28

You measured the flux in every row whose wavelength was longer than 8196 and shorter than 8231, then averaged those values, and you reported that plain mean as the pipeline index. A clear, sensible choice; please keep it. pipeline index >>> 3.81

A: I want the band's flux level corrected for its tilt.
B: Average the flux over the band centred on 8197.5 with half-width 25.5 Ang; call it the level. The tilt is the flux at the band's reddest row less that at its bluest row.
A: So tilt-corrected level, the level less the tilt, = 4.08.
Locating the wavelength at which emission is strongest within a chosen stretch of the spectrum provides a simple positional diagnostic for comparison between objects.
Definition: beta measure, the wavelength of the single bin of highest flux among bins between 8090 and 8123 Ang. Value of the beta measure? 8107.31 Ang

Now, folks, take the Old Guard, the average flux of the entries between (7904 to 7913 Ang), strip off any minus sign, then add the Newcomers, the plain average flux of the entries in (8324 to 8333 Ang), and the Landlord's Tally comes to 7.3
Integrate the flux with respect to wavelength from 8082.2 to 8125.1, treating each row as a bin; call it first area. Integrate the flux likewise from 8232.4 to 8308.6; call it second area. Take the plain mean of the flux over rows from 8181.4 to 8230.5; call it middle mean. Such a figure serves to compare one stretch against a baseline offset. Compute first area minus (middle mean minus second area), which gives 448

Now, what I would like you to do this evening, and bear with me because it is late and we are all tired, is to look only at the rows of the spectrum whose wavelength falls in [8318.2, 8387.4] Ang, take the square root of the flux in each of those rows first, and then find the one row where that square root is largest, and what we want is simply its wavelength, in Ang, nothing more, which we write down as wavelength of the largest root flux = 8361.36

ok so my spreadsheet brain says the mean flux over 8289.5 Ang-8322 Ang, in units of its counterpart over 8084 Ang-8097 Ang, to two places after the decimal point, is 1.00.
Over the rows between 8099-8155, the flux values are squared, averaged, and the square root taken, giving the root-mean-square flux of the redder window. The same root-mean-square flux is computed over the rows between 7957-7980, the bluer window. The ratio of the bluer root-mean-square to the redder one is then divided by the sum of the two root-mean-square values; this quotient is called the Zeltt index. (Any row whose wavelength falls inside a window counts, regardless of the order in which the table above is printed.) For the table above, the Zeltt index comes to 0.128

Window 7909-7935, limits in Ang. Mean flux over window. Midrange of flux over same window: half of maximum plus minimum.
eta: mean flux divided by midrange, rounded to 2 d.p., 1.01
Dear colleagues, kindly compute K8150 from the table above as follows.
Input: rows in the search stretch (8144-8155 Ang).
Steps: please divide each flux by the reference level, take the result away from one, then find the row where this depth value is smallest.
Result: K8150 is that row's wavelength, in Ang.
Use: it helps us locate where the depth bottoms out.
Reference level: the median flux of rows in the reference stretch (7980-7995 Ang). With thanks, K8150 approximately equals 8148.49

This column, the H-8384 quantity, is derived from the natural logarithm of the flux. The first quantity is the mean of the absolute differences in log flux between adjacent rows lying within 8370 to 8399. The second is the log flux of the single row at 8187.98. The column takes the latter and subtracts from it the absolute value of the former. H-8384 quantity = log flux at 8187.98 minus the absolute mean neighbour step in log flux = 1.31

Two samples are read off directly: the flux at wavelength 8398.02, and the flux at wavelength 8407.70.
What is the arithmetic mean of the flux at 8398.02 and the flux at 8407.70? 3.74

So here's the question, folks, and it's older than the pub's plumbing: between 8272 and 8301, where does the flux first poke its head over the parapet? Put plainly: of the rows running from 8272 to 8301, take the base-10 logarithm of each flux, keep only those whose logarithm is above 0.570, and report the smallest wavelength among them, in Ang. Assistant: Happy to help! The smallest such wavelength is 8277.08 Ang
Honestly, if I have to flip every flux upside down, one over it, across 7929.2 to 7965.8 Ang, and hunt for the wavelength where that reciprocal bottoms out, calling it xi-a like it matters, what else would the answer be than 7959.34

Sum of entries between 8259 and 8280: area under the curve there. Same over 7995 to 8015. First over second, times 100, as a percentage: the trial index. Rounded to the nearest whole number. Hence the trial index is 98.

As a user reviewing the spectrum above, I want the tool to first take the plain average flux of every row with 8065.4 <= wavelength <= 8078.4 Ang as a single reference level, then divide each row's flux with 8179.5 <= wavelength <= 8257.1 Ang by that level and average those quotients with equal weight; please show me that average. 1.011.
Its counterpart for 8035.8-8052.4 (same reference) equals 1.017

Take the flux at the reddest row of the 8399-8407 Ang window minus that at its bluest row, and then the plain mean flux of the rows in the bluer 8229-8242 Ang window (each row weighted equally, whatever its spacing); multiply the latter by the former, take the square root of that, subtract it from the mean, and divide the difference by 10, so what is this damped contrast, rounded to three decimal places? 0.303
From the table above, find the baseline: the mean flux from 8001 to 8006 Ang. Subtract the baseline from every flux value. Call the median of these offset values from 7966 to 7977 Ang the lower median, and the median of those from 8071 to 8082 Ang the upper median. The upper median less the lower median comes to 0.00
